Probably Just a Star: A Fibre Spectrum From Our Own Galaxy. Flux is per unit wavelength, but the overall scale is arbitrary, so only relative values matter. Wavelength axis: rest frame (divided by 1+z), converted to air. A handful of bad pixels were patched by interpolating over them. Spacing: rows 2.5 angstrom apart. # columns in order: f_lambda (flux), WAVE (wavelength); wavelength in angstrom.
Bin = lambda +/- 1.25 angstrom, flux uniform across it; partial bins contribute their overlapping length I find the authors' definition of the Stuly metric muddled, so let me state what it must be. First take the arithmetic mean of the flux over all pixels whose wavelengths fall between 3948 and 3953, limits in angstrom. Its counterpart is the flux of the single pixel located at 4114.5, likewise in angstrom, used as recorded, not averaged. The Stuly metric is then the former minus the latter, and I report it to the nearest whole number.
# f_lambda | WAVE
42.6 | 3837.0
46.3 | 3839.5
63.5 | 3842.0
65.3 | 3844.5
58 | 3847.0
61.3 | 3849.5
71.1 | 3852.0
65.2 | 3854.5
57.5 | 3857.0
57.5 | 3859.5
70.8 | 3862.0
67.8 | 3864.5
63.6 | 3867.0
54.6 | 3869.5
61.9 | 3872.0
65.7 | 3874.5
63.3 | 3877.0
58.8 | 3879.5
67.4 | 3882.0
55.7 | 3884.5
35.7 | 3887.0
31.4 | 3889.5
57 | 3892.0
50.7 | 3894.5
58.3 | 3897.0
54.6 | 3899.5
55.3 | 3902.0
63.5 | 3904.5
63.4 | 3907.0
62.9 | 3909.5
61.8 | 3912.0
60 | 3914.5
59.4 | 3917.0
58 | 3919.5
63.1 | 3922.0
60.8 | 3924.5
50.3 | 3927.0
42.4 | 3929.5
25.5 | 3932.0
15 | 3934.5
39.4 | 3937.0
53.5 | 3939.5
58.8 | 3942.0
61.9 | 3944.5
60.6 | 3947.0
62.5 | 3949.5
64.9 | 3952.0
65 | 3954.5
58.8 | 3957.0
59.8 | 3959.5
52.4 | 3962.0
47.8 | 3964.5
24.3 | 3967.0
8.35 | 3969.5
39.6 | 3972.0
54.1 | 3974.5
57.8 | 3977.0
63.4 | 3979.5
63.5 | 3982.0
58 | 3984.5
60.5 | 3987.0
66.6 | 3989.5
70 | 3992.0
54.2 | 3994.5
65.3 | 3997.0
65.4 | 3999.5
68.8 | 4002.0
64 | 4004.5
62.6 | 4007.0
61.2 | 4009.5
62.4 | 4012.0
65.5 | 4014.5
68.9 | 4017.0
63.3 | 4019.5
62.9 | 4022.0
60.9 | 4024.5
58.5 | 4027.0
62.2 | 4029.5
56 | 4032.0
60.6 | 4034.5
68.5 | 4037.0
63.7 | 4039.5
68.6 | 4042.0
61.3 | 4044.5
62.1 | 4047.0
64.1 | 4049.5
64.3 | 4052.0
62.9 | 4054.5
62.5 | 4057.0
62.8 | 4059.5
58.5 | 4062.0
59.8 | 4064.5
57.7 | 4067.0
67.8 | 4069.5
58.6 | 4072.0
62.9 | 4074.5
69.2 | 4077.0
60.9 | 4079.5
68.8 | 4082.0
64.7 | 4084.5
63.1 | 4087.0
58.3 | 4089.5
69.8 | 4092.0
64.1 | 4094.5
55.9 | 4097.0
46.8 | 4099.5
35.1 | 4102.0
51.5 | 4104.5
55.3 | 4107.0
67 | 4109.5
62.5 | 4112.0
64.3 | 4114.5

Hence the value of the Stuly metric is -1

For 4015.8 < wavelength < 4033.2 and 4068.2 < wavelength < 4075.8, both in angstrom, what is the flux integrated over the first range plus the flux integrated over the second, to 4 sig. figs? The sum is 1555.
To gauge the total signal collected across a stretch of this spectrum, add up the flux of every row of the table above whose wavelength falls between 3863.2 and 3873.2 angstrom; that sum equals 248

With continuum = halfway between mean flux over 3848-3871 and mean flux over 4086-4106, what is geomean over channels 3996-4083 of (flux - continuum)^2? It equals 11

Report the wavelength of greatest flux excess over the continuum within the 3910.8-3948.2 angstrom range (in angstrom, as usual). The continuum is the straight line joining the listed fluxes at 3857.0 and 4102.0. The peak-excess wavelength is 3944.5 angstrom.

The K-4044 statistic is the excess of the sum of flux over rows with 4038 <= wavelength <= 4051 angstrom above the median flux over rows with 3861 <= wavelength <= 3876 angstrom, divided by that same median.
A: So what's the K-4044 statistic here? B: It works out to 3.9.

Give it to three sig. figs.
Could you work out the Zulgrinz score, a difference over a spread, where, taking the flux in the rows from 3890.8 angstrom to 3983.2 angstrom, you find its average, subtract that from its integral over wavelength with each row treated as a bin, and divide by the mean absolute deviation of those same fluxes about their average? 480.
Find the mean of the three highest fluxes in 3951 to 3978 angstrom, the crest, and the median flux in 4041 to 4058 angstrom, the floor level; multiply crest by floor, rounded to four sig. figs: 3977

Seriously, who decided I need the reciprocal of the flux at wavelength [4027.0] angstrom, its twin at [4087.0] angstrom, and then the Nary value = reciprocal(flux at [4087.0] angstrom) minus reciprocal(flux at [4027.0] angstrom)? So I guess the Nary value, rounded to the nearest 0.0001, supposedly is -0.0012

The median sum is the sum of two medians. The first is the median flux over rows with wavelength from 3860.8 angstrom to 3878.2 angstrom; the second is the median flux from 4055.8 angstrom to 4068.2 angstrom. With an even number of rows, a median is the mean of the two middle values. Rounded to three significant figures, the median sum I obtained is 123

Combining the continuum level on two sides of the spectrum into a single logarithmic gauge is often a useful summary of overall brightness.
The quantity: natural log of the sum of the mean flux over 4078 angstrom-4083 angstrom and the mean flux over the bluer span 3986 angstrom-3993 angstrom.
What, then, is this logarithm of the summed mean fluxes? 4.87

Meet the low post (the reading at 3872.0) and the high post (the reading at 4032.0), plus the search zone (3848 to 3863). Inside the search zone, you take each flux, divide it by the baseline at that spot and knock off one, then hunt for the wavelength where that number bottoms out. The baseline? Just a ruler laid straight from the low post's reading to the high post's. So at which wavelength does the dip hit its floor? 3857.0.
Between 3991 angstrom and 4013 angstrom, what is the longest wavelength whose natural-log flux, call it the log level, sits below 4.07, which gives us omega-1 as 3994.5 angstrom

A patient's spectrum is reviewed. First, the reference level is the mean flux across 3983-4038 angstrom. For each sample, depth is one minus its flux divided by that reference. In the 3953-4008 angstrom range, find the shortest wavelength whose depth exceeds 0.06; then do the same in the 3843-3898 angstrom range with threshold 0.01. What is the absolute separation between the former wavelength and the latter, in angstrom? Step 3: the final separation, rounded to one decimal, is 110.0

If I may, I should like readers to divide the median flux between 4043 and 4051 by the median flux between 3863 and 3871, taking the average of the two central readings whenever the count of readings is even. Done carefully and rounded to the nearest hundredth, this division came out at 0.98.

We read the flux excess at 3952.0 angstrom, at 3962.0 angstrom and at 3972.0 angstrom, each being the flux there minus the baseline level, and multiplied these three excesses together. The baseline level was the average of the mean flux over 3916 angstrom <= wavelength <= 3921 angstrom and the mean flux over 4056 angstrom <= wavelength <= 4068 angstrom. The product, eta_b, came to 763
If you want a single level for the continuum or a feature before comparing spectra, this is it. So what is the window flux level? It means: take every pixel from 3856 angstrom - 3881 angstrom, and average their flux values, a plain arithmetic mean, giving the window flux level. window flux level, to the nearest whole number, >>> 62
